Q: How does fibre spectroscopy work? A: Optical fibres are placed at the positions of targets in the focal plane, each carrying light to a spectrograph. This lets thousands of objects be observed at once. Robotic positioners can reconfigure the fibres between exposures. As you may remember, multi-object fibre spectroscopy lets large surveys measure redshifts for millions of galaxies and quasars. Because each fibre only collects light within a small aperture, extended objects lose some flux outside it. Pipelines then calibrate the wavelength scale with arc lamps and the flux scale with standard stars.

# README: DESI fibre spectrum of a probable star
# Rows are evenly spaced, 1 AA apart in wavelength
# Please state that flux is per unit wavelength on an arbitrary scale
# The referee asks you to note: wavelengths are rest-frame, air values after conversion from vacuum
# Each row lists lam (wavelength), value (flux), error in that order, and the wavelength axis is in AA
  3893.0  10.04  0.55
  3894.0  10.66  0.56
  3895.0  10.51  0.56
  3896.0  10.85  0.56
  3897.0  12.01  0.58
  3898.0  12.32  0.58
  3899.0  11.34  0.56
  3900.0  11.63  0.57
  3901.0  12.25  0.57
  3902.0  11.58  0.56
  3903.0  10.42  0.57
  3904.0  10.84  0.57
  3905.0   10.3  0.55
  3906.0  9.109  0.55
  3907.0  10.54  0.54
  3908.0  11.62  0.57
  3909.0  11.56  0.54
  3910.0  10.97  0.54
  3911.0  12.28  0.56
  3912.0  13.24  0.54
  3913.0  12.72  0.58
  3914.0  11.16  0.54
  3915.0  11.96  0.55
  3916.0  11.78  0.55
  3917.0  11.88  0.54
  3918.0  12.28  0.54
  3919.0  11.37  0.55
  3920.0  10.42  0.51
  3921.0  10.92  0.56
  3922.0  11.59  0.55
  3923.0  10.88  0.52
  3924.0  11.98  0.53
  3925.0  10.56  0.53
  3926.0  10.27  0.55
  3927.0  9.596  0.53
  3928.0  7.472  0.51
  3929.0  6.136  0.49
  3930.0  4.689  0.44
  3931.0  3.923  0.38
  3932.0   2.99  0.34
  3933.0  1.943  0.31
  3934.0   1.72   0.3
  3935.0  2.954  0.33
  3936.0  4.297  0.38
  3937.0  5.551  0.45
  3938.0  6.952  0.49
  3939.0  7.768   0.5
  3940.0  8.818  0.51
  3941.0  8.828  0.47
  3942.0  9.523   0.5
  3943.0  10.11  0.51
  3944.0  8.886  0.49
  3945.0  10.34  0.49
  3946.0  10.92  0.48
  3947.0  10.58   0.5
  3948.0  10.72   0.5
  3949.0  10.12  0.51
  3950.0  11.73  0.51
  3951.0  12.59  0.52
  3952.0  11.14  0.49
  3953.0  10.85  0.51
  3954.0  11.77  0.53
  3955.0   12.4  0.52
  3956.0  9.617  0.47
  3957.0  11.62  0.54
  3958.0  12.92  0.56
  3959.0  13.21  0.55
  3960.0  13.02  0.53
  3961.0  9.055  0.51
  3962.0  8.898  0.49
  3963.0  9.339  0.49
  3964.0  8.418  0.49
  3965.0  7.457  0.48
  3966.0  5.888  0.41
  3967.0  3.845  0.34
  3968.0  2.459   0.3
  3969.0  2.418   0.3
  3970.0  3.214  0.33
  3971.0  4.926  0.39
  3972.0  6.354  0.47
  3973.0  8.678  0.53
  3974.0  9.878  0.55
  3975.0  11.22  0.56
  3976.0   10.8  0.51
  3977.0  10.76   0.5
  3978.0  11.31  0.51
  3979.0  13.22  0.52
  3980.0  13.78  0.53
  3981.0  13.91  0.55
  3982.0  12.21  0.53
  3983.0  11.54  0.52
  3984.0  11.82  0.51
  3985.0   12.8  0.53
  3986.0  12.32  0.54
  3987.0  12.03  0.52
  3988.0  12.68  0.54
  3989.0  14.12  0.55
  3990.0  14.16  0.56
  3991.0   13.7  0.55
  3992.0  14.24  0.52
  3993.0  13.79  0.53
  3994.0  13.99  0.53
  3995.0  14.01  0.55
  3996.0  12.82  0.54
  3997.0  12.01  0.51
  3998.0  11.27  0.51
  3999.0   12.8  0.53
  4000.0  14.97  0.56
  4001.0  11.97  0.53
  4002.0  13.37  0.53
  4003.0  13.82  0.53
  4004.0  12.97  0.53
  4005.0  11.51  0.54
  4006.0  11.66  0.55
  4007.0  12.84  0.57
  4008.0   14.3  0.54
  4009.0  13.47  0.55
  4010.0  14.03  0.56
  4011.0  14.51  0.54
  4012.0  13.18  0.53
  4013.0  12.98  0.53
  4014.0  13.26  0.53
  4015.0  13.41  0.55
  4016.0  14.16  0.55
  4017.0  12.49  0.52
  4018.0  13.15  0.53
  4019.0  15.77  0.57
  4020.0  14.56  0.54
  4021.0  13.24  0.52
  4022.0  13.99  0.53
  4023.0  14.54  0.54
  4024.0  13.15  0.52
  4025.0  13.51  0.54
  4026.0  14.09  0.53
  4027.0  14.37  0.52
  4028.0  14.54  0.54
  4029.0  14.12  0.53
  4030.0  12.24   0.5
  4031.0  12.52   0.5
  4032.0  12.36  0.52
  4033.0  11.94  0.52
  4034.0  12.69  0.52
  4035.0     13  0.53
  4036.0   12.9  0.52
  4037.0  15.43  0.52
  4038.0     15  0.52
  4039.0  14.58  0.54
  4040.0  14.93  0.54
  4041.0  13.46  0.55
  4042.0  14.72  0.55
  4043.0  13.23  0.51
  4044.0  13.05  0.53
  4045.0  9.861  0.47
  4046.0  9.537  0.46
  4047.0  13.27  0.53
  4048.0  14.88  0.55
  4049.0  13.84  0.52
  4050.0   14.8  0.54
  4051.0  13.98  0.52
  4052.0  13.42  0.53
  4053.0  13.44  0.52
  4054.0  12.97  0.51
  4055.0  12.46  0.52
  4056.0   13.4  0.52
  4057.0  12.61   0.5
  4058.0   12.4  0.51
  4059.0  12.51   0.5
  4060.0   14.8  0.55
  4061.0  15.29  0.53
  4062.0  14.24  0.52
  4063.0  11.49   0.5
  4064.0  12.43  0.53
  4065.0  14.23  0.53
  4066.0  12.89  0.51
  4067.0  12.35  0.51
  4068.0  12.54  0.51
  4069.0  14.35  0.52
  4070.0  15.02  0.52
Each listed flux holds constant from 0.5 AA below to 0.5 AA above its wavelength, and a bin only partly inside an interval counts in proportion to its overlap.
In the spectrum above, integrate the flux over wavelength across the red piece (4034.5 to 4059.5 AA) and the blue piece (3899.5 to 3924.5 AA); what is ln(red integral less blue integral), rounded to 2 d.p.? 3.88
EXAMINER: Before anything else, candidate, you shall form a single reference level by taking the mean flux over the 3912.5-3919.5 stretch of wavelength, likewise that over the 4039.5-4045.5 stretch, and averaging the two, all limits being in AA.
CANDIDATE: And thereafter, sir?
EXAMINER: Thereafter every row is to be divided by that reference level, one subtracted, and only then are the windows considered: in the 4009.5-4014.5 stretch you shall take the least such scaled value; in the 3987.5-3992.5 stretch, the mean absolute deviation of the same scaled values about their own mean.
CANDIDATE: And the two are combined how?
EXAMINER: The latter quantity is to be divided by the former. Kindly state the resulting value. 1.1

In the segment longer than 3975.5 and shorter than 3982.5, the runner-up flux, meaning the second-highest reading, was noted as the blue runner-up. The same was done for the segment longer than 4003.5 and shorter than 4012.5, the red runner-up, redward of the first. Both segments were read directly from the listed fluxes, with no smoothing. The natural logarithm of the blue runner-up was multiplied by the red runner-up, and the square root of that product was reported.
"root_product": 6.1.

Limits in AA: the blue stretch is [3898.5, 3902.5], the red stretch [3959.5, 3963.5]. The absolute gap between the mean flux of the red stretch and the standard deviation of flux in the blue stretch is 9.7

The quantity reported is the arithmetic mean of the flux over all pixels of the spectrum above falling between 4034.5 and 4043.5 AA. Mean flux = 14.1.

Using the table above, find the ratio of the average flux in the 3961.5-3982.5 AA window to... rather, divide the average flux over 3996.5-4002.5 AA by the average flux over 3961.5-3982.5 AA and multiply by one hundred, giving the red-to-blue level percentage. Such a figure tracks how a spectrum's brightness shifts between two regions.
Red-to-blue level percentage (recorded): 149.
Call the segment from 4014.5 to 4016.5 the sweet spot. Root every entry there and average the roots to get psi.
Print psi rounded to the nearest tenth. 3.7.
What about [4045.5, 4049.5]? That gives 3.6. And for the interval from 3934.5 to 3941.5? 2.5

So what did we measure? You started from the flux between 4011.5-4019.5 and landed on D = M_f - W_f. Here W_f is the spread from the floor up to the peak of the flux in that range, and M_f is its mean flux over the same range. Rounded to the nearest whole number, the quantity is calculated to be 10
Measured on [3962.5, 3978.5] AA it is -2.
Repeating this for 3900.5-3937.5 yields -2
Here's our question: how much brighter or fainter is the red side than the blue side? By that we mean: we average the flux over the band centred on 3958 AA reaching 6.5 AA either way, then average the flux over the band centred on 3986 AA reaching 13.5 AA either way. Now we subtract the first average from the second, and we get 1.5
